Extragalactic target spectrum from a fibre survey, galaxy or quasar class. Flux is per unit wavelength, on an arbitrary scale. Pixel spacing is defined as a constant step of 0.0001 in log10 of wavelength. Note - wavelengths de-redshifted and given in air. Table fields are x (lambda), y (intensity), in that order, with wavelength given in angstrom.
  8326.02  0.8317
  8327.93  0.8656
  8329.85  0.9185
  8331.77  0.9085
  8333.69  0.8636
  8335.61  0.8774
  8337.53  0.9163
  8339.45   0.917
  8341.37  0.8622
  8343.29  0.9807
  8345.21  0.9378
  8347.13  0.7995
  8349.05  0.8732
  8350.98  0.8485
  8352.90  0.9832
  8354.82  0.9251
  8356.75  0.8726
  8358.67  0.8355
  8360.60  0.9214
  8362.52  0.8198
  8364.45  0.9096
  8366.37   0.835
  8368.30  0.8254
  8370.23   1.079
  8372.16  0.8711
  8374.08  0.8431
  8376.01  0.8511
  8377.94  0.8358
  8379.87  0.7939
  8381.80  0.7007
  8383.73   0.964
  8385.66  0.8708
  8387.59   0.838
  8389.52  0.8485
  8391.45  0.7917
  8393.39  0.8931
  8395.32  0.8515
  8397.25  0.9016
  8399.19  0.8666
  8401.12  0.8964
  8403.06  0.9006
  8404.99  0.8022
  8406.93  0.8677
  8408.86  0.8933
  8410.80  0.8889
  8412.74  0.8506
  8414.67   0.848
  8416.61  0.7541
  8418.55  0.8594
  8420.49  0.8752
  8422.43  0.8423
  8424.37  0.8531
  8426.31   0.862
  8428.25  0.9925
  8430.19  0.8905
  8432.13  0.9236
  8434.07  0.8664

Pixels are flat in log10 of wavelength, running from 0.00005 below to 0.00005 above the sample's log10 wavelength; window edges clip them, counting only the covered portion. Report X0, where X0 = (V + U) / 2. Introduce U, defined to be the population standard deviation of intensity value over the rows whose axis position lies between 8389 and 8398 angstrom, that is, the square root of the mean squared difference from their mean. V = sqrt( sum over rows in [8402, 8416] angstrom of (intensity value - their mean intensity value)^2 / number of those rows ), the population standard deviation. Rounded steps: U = 0.039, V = 0.032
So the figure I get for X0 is 0.035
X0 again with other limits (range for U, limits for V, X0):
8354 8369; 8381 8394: 0.059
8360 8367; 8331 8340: 0.033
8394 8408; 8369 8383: 0.069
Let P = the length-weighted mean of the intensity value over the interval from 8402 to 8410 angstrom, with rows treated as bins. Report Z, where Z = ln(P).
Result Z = -0.14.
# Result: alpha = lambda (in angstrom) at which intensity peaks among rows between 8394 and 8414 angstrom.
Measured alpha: 8397.25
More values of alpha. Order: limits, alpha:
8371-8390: 8383.73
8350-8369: 8352.90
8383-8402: 8383.73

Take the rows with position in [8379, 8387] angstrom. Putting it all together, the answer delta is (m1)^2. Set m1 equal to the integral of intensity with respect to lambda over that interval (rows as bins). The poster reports 44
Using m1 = 6.7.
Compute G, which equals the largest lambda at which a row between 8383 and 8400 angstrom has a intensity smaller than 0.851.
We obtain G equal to 8391.45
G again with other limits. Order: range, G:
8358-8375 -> 8374.08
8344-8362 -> 8358.67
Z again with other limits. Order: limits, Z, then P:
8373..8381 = -0.19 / 0.83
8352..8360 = -0.10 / 0.90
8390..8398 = -0.15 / 0.86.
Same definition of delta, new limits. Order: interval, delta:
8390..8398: 47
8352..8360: 52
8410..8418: 45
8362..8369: 35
